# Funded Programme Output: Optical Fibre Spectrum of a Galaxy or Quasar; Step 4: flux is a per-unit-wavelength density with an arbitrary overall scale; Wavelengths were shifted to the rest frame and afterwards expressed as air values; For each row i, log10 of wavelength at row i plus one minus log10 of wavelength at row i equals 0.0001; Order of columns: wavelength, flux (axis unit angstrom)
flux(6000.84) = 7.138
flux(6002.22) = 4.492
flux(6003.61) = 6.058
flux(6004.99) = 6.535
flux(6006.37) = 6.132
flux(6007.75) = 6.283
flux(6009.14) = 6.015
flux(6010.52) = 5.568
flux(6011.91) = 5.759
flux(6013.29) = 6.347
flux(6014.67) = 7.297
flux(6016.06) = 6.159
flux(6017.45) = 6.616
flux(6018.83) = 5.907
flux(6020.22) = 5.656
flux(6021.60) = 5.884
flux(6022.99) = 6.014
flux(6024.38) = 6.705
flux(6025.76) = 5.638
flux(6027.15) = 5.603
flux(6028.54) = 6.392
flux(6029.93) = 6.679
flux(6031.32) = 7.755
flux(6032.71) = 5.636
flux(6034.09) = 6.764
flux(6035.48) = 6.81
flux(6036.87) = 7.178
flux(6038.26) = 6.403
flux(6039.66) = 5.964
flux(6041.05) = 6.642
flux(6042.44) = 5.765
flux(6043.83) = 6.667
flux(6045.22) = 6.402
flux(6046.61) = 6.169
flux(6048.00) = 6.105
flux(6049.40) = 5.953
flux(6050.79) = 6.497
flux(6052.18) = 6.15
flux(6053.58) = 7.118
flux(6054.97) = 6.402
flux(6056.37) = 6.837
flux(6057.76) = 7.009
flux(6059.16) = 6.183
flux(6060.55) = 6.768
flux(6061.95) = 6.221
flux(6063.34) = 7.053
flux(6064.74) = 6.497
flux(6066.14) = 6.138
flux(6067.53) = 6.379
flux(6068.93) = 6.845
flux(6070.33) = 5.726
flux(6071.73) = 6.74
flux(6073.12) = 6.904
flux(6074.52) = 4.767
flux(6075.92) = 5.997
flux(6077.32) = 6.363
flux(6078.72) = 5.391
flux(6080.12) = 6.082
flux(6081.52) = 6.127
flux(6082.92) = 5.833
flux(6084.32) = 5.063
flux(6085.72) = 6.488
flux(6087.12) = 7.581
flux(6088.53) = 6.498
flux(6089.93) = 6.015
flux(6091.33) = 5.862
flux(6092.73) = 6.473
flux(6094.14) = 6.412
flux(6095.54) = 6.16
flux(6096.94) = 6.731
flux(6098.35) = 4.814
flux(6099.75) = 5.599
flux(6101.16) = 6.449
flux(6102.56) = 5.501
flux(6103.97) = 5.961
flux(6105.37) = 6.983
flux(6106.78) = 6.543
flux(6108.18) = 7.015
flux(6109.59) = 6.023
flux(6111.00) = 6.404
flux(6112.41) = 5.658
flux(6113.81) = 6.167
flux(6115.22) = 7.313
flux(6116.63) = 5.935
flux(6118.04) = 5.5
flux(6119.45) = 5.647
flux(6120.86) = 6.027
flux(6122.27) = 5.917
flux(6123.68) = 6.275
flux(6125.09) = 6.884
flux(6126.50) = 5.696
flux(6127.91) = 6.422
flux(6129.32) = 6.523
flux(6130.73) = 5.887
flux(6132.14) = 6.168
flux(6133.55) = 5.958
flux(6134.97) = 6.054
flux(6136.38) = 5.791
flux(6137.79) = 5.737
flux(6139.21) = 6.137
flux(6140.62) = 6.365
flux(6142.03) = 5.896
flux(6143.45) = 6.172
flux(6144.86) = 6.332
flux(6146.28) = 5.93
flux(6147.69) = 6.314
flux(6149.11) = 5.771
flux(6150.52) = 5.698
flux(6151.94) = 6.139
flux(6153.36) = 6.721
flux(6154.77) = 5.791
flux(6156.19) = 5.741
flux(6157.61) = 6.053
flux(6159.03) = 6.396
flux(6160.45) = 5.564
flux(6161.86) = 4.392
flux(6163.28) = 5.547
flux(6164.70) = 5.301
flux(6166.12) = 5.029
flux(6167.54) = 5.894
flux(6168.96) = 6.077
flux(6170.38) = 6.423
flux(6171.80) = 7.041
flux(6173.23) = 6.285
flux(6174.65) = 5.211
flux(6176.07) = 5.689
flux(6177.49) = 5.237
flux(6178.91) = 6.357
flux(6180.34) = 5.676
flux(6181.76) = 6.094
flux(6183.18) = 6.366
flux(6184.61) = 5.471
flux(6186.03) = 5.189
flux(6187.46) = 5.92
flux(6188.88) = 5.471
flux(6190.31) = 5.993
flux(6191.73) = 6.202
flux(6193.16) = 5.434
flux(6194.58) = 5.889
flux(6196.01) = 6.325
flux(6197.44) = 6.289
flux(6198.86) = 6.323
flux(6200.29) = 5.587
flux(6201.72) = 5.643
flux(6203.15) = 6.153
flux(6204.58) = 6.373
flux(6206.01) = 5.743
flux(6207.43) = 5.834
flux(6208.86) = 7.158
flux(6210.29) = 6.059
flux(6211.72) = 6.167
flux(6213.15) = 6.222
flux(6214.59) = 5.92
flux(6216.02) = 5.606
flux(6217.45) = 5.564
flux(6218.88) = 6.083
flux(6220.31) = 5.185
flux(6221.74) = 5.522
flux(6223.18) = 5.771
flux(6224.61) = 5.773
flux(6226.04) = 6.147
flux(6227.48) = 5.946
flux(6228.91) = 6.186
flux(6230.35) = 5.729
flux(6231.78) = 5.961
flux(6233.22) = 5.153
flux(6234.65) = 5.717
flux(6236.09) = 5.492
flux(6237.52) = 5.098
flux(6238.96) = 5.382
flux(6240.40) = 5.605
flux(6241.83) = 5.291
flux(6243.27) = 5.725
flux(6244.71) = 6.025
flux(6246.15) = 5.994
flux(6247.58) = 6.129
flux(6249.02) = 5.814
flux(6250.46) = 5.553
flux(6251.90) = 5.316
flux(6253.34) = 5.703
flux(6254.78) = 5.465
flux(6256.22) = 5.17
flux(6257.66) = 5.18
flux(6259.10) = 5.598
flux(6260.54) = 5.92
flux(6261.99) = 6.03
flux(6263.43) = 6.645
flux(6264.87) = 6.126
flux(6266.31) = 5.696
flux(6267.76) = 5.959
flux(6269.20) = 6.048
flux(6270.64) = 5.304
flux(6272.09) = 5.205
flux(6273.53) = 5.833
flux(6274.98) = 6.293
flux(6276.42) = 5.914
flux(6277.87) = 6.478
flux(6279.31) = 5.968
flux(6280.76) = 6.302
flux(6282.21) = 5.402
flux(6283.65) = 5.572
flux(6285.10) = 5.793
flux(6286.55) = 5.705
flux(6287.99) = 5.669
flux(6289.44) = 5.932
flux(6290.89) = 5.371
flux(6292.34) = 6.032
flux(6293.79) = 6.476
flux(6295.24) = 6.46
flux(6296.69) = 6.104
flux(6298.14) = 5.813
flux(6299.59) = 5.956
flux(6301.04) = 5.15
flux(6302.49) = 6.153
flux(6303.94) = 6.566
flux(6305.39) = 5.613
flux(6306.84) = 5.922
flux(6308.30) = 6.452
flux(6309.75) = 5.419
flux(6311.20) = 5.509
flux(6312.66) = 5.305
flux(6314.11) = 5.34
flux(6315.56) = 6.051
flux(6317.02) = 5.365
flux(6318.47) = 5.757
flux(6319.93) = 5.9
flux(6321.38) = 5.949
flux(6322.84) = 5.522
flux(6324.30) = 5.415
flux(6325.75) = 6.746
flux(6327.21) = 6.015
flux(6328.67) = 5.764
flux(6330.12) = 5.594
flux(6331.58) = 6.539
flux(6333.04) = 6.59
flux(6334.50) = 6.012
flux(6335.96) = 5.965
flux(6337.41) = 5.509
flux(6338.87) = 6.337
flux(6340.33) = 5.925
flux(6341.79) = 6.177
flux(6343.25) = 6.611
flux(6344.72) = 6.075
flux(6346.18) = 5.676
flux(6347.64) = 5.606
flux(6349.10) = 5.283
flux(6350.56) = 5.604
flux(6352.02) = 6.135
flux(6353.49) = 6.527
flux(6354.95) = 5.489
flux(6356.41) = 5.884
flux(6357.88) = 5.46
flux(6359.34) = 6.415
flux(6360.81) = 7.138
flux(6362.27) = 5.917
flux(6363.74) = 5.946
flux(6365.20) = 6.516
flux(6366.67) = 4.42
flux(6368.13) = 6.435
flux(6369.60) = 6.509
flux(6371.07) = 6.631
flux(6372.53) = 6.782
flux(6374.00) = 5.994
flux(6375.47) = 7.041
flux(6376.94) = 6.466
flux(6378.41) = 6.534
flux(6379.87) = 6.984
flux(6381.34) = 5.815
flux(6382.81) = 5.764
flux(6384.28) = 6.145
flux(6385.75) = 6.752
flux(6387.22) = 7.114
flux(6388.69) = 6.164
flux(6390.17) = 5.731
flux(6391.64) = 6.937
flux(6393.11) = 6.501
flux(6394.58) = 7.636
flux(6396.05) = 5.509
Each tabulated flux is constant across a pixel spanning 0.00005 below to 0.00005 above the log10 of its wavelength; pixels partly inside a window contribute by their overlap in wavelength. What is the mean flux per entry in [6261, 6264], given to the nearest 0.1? 6.3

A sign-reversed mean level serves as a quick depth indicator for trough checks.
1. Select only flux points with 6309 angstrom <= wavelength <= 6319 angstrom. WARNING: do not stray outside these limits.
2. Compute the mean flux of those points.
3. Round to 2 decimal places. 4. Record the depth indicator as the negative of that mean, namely -5.54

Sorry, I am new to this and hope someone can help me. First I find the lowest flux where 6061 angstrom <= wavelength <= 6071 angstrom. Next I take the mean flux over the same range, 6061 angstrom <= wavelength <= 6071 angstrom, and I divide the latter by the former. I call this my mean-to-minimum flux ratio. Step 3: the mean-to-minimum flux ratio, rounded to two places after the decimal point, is 1.12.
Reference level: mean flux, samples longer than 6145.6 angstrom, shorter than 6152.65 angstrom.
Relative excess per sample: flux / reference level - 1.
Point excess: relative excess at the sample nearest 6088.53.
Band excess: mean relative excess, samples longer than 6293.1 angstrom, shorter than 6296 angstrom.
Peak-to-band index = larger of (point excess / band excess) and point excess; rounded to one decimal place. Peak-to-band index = 1.1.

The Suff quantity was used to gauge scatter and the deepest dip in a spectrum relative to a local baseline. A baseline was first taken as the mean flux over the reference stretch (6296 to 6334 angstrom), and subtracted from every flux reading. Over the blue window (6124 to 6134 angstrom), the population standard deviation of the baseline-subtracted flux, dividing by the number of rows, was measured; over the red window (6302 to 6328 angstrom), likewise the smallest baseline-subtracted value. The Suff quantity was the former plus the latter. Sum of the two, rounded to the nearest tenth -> -0.2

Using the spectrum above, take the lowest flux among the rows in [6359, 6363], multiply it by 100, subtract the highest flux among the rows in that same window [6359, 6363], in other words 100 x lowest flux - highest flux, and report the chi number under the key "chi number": 585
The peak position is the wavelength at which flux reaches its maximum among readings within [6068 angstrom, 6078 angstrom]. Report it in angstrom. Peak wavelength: 6073.12 angstrom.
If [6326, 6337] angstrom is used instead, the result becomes 6333.04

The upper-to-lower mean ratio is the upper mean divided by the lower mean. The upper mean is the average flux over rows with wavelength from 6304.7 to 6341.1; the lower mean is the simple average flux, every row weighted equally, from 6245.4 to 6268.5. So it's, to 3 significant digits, 1.02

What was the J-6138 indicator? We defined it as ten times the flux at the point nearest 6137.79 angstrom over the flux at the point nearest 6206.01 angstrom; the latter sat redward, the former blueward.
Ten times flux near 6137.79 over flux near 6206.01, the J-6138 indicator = 10.0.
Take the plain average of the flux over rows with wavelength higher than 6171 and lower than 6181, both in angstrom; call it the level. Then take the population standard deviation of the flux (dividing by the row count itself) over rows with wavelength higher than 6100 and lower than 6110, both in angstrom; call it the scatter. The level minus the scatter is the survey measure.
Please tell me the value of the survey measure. 5.41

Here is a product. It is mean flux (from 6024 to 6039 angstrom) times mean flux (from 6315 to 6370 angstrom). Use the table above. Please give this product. 39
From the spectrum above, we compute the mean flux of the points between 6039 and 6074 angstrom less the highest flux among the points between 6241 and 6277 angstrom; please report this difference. -0.2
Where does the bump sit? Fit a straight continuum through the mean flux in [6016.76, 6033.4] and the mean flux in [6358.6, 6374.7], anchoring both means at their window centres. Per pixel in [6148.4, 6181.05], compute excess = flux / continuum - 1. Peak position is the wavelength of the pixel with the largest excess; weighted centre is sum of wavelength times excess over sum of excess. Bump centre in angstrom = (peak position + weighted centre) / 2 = 6168.5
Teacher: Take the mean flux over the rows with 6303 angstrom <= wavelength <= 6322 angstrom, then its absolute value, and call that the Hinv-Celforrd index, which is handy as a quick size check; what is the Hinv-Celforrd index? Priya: 5.8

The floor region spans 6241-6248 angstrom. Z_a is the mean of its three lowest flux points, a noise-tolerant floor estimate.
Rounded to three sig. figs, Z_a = 5.67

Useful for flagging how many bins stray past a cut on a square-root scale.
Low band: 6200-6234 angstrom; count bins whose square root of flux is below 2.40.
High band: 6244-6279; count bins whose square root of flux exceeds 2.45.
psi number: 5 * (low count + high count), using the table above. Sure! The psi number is 85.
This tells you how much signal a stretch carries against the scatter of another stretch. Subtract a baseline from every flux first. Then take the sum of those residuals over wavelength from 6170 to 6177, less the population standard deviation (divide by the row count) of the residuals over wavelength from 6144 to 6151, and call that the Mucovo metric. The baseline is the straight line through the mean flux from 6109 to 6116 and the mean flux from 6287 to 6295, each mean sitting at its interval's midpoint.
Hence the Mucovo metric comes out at -0.5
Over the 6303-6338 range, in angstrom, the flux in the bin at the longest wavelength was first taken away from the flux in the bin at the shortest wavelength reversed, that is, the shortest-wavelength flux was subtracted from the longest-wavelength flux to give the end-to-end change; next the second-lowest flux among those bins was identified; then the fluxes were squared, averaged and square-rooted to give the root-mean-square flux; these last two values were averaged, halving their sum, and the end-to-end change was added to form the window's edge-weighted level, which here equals 4.6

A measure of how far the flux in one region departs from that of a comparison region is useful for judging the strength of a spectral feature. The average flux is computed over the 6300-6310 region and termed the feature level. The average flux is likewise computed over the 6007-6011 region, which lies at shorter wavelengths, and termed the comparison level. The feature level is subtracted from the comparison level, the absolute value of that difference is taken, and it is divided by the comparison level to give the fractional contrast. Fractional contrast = 0.010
